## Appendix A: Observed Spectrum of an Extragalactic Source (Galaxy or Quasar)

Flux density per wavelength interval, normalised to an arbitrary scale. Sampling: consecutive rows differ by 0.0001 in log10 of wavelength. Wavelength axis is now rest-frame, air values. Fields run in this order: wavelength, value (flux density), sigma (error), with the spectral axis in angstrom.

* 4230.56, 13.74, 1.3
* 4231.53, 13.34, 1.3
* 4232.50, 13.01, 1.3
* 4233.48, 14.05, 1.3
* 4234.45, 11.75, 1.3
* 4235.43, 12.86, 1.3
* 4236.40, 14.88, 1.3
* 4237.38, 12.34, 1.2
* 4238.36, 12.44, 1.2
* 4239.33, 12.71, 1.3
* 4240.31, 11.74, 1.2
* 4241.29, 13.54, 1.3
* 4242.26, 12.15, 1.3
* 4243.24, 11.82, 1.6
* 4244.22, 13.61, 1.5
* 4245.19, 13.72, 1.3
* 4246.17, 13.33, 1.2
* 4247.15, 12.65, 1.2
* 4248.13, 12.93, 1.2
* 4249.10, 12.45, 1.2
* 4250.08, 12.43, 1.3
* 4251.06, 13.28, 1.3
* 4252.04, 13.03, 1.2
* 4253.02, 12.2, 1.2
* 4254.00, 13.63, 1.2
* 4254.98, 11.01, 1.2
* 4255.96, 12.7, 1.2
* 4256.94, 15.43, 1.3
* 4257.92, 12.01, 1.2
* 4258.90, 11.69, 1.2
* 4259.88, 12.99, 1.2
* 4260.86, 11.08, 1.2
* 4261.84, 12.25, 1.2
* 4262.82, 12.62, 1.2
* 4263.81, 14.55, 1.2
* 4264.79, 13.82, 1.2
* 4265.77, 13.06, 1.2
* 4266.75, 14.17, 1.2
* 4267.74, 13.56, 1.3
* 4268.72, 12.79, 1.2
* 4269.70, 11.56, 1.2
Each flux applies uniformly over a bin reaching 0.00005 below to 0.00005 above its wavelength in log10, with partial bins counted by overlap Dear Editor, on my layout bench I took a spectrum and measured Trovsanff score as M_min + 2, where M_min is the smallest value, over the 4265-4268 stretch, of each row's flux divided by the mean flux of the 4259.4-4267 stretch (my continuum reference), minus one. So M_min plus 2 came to 2.00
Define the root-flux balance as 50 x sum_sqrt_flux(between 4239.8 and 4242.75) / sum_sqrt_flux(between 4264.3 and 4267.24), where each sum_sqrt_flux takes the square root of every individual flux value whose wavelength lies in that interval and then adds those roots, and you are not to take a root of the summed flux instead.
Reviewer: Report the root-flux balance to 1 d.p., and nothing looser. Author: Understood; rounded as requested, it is 47.7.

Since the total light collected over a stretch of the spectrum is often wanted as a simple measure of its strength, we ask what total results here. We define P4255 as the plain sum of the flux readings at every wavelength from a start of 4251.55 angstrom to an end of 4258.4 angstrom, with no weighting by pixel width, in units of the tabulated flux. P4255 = 90.0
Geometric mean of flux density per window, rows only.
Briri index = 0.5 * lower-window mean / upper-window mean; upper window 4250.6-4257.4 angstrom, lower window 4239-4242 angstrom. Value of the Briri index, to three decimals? 0.487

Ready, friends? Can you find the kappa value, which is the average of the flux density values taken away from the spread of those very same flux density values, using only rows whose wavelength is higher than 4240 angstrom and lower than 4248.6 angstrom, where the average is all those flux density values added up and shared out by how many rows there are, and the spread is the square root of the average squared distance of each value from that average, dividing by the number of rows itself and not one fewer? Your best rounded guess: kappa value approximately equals -12.1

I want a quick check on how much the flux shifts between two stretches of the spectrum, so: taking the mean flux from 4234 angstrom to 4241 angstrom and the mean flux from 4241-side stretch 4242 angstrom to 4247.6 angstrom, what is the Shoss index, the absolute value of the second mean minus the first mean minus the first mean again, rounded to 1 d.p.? 12.5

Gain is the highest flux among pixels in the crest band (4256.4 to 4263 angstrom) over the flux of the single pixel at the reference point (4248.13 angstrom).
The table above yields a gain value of 1.19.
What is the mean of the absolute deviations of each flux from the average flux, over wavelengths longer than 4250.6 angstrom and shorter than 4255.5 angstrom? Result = 0.82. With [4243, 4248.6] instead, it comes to 0.54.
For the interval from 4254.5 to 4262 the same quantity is 0.98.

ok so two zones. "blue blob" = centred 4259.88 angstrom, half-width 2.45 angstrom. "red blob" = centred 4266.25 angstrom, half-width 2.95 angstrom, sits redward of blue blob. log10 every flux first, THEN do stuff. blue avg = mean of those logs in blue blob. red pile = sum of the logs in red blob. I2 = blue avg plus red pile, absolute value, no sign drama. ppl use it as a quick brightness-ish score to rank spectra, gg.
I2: 7.9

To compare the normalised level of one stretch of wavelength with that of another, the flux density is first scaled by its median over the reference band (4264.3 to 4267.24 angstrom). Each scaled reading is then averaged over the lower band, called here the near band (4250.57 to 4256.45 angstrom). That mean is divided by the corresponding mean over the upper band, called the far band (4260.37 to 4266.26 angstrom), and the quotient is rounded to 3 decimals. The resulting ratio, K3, 0.980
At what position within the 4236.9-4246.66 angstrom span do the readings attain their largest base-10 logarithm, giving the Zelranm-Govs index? 4245.19 angstrom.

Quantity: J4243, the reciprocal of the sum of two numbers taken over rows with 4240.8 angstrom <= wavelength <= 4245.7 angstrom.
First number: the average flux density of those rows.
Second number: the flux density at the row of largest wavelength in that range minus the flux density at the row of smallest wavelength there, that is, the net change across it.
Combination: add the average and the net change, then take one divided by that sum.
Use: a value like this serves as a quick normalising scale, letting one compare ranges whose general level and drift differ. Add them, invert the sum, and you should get 0.076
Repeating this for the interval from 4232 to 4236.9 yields 0.066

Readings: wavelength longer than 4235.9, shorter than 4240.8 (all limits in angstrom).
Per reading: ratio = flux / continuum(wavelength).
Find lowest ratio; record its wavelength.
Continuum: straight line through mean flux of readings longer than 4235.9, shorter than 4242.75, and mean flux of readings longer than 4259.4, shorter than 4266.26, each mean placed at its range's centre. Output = 4240.31 angstrom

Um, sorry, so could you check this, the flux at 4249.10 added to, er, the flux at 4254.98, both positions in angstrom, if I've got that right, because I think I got 23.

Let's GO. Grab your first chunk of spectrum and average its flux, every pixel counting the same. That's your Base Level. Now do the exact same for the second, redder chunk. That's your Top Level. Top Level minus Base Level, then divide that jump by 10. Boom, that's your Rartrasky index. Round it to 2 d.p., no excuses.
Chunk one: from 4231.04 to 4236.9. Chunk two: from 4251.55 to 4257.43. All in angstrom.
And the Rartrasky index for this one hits -0.03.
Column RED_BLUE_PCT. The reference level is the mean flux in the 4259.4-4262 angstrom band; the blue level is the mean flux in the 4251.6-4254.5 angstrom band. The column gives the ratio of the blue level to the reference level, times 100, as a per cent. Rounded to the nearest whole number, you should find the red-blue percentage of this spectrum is 107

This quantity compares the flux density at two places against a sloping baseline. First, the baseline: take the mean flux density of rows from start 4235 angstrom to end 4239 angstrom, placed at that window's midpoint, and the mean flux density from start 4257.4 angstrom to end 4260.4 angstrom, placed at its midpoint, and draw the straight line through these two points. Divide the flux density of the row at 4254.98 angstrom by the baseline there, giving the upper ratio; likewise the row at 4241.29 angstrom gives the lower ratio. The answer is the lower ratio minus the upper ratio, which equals 0.2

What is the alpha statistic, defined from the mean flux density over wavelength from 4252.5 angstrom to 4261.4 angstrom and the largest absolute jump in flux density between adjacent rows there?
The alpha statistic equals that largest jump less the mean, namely -9.11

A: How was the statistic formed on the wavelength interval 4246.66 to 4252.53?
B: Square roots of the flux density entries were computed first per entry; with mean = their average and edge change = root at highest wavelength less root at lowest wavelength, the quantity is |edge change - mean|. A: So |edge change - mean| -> 3.52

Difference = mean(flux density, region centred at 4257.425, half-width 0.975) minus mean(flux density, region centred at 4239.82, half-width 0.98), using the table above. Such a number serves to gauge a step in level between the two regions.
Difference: 1.5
